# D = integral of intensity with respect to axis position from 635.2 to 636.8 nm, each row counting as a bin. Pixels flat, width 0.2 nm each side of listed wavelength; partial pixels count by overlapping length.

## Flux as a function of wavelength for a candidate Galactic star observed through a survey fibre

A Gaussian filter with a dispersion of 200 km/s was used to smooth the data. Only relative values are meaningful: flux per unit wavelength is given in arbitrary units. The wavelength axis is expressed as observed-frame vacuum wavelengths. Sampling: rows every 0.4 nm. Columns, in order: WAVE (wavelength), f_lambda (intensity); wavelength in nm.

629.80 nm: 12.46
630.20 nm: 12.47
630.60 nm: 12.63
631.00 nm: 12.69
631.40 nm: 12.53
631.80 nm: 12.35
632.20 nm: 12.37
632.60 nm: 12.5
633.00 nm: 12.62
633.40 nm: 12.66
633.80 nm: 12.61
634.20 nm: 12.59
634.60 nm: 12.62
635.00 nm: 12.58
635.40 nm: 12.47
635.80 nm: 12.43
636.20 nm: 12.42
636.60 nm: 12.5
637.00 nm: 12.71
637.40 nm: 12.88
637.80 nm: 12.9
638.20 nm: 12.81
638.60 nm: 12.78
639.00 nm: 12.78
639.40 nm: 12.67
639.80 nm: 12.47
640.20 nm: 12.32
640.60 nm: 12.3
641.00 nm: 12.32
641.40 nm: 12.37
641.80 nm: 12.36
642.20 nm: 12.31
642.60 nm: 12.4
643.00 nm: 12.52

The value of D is 19.9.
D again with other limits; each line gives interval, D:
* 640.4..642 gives 19.7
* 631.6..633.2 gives 19.9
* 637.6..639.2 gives 20.5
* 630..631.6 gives 20.1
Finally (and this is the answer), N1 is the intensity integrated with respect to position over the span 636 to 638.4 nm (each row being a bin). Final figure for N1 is 30.5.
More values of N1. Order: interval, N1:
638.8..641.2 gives 29.9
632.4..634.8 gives 30.2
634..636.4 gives 30.0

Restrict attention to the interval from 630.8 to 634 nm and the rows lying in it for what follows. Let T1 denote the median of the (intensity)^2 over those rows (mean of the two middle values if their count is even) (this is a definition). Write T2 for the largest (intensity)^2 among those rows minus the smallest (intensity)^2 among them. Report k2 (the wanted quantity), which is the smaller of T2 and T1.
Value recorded 9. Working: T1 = 158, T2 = 8.5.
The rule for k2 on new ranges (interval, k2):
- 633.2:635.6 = 5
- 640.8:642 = 1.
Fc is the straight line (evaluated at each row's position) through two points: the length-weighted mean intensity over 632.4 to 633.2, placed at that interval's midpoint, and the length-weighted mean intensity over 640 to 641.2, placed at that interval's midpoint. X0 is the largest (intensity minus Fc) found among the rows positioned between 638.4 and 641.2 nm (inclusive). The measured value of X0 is 0.42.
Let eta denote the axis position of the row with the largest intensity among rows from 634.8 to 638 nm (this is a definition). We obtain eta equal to 637.80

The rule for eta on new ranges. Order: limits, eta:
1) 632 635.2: 633.40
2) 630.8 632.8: 631.00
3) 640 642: 641.40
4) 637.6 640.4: 637.80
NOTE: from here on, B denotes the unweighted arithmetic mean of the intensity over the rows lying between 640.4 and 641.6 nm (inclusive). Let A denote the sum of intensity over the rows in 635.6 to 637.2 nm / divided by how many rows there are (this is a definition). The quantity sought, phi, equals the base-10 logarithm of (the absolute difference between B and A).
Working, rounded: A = 12.5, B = 12.3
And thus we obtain -0.73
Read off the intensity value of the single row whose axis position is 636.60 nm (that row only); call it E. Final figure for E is 12.5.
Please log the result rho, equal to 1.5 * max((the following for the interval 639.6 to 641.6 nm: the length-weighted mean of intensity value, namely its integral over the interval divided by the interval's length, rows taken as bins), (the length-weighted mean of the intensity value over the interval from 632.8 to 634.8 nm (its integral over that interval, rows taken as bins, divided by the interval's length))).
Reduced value 18.9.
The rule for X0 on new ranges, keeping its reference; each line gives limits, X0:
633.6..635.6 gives 0.12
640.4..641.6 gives 0.08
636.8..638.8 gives 0.50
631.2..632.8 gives -0.07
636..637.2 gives 0.28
